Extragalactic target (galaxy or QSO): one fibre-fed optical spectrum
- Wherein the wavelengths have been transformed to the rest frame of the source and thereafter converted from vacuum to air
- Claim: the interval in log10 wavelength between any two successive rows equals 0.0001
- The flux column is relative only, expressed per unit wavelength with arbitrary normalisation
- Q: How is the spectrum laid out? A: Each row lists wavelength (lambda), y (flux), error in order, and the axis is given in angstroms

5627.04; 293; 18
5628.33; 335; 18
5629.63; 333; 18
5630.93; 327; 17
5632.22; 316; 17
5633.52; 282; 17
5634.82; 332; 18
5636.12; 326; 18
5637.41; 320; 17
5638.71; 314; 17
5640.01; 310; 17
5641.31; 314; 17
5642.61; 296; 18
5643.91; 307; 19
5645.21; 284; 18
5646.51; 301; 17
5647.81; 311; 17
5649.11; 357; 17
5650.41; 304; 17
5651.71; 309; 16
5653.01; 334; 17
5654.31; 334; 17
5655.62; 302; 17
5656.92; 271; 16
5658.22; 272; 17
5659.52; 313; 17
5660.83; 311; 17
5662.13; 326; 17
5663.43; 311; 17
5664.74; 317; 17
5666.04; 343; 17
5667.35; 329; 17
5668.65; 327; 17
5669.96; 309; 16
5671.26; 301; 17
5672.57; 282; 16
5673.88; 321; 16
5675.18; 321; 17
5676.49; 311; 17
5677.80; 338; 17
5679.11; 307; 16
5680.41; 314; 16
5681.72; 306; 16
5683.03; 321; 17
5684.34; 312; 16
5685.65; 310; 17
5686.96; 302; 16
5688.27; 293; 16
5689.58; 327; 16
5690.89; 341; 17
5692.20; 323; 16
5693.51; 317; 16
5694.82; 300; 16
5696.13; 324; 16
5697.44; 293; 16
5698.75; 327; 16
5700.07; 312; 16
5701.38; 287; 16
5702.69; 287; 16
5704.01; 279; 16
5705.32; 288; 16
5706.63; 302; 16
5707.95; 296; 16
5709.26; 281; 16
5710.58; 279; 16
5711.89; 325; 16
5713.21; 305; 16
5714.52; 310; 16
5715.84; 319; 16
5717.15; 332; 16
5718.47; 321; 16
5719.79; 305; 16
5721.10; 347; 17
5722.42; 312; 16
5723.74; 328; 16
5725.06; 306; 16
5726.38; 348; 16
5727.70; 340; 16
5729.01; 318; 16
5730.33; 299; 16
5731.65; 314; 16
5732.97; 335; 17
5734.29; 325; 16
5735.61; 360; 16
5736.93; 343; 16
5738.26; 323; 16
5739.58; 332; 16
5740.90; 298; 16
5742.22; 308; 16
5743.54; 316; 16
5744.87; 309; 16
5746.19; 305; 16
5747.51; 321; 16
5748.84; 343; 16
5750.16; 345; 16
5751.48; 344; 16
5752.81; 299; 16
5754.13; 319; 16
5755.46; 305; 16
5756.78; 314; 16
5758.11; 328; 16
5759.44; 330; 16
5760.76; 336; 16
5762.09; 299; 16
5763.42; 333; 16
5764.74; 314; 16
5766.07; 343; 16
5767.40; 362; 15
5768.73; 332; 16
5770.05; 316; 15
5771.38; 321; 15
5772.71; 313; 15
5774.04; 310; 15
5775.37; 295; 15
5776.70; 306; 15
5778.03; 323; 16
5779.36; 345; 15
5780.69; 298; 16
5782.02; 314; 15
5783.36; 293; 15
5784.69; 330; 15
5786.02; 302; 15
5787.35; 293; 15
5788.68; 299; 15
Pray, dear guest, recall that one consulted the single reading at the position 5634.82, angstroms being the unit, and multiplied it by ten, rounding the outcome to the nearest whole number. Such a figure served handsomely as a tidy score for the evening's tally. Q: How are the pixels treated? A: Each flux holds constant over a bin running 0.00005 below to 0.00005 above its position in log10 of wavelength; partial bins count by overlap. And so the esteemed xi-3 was 3320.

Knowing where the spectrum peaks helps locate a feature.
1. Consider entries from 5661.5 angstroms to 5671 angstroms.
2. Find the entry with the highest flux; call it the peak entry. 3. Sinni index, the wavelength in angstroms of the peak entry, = 5666.04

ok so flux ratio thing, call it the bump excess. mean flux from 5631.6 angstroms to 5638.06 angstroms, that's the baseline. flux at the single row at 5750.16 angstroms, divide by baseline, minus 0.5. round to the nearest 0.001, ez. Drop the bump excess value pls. 0.595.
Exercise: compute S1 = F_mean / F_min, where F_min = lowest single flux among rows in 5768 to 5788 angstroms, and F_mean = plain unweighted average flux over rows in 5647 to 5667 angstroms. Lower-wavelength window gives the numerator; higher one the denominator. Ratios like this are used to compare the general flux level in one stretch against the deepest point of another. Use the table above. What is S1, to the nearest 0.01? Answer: 1.07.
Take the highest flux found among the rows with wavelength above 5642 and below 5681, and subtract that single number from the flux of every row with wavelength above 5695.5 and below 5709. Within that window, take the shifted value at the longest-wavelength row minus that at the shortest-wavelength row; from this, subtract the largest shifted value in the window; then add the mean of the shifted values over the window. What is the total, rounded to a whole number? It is -56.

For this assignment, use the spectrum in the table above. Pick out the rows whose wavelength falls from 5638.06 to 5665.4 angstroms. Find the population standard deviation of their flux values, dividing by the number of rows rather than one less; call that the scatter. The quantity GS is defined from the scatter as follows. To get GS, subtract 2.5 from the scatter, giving 16.7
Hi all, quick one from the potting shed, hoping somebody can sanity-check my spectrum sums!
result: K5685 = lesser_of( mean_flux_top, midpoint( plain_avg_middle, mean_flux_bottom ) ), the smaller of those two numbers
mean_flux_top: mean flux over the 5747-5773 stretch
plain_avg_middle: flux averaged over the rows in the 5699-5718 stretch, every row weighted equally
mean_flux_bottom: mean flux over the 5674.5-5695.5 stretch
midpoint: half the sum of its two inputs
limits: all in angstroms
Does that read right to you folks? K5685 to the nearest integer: 308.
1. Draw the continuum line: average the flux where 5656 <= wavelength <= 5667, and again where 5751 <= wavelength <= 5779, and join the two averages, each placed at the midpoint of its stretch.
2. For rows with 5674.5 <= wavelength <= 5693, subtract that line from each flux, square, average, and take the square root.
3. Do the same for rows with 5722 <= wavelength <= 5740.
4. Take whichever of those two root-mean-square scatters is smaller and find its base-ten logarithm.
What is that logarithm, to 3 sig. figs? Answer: 1.14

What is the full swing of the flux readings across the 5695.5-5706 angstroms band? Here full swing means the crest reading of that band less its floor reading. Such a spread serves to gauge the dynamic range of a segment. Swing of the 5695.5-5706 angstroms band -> 48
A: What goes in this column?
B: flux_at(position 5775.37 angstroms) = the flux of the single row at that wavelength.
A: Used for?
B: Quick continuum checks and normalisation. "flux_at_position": 295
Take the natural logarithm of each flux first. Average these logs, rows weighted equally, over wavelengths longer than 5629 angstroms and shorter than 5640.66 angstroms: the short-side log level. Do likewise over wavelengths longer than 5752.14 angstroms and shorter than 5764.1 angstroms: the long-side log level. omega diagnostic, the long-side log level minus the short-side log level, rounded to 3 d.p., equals 0.001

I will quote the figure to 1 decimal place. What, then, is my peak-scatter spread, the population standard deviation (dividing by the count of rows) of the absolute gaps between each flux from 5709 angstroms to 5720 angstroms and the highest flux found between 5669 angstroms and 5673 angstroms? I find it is 10.1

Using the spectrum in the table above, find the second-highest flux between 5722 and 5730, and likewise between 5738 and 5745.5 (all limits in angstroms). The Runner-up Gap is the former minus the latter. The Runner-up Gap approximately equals 17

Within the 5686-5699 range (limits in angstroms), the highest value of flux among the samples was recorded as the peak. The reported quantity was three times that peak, 1023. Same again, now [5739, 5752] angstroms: 1035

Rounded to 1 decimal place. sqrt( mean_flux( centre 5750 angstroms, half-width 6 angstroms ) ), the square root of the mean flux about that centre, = 17.9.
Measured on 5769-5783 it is 17.7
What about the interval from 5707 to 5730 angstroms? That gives 17.8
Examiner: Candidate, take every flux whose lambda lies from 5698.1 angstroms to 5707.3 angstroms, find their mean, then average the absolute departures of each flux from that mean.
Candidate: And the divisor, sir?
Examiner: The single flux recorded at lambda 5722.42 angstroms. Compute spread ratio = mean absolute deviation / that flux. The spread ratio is 0.045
